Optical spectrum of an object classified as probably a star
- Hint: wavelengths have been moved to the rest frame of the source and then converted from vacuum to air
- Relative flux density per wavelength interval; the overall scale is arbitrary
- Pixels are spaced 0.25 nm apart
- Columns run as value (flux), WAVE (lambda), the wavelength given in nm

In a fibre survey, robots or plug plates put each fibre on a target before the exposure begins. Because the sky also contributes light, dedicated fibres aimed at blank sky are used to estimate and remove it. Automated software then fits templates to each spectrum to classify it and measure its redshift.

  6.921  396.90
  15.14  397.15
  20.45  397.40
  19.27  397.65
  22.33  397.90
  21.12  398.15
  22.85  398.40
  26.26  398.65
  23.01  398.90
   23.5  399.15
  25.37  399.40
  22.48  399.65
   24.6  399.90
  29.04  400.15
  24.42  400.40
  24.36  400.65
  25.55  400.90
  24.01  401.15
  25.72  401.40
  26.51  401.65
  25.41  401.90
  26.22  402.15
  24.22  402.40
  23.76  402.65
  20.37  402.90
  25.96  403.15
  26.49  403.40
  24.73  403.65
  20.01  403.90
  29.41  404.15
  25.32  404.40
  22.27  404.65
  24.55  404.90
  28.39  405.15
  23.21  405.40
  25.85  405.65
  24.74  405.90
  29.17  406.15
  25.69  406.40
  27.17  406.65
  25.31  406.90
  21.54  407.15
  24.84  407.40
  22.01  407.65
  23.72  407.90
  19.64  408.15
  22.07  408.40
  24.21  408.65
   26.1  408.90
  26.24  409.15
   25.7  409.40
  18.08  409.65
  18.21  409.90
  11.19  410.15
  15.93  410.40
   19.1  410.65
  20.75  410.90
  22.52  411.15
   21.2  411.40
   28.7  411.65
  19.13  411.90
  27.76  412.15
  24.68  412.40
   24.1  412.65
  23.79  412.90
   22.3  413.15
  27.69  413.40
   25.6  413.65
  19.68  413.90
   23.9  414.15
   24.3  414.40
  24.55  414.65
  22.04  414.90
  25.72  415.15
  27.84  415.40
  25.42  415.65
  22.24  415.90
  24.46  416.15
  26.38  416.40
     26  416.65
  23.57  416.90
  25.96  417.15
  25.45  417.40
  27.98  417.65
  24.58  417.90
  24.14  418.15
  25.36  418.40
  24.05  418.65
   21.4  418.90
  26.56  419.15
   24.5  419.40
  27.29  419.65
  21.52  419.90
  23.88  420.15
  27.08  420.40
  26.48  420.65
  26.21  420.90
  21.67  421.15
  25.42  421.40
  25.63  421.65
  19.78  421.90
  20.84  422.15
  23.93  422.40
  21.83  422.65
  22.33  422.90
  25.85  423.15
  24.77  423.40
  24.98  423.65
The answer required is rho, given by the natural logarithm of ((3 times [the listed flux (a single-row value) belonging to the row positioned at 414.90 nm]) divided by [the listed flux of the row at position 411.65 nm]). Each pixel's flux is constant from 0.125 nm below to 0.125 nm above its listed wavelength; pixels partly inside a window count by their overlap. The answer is 0.8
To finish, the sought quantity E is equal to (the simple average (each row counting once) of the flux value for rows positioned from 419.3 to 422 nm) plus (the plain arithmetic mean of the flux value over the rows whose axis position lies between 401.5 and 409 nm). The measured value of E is 49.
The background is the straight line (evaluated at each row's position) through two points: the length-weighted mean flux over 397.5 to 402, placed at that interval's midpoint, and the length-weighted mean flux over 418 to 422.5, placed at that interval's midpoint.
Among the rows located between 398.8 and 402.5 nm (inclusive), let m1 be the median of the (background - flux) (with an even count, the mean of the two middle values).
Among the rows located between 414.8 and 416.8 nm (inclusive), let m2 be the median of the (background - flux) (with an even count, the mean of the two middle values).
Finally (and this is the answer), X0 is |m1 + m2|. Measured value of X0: 1.8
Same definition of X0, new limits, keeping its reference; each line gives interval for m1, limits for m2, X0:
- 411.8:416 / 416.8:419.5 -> 0.5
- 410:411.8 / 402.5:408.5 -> 2.9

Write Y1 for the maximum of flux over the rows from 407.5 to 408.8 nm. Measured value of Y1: 24.21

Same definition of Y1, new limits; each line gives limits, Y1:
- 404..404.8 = 29.41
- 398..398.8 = 26.26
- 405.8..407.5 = 29.17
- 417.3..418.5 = 27.98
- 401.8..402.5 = 26.22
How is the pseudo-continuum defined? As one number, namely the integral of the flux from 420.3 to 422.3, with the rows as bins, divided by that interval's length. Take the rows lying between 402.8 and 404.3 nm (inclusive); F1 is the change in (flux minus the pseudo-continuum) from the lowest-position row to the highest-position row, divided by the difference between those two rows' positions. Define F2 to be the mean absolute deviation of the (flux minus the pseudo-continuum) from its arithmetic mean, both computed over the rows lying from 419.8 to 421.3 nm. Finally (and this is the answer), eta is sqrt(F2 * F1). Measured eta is 3.9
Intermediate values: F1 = 7.2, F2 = 2.12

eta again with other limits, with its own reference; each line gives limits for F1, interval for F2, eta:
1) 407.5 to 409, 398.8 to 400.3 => 2.4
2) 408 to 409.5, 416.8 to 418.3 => 2.4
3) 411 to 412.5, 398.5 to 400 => 1.4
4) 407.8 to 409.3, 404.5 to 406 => 1.8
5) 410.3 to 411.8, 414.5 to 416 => 4.2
